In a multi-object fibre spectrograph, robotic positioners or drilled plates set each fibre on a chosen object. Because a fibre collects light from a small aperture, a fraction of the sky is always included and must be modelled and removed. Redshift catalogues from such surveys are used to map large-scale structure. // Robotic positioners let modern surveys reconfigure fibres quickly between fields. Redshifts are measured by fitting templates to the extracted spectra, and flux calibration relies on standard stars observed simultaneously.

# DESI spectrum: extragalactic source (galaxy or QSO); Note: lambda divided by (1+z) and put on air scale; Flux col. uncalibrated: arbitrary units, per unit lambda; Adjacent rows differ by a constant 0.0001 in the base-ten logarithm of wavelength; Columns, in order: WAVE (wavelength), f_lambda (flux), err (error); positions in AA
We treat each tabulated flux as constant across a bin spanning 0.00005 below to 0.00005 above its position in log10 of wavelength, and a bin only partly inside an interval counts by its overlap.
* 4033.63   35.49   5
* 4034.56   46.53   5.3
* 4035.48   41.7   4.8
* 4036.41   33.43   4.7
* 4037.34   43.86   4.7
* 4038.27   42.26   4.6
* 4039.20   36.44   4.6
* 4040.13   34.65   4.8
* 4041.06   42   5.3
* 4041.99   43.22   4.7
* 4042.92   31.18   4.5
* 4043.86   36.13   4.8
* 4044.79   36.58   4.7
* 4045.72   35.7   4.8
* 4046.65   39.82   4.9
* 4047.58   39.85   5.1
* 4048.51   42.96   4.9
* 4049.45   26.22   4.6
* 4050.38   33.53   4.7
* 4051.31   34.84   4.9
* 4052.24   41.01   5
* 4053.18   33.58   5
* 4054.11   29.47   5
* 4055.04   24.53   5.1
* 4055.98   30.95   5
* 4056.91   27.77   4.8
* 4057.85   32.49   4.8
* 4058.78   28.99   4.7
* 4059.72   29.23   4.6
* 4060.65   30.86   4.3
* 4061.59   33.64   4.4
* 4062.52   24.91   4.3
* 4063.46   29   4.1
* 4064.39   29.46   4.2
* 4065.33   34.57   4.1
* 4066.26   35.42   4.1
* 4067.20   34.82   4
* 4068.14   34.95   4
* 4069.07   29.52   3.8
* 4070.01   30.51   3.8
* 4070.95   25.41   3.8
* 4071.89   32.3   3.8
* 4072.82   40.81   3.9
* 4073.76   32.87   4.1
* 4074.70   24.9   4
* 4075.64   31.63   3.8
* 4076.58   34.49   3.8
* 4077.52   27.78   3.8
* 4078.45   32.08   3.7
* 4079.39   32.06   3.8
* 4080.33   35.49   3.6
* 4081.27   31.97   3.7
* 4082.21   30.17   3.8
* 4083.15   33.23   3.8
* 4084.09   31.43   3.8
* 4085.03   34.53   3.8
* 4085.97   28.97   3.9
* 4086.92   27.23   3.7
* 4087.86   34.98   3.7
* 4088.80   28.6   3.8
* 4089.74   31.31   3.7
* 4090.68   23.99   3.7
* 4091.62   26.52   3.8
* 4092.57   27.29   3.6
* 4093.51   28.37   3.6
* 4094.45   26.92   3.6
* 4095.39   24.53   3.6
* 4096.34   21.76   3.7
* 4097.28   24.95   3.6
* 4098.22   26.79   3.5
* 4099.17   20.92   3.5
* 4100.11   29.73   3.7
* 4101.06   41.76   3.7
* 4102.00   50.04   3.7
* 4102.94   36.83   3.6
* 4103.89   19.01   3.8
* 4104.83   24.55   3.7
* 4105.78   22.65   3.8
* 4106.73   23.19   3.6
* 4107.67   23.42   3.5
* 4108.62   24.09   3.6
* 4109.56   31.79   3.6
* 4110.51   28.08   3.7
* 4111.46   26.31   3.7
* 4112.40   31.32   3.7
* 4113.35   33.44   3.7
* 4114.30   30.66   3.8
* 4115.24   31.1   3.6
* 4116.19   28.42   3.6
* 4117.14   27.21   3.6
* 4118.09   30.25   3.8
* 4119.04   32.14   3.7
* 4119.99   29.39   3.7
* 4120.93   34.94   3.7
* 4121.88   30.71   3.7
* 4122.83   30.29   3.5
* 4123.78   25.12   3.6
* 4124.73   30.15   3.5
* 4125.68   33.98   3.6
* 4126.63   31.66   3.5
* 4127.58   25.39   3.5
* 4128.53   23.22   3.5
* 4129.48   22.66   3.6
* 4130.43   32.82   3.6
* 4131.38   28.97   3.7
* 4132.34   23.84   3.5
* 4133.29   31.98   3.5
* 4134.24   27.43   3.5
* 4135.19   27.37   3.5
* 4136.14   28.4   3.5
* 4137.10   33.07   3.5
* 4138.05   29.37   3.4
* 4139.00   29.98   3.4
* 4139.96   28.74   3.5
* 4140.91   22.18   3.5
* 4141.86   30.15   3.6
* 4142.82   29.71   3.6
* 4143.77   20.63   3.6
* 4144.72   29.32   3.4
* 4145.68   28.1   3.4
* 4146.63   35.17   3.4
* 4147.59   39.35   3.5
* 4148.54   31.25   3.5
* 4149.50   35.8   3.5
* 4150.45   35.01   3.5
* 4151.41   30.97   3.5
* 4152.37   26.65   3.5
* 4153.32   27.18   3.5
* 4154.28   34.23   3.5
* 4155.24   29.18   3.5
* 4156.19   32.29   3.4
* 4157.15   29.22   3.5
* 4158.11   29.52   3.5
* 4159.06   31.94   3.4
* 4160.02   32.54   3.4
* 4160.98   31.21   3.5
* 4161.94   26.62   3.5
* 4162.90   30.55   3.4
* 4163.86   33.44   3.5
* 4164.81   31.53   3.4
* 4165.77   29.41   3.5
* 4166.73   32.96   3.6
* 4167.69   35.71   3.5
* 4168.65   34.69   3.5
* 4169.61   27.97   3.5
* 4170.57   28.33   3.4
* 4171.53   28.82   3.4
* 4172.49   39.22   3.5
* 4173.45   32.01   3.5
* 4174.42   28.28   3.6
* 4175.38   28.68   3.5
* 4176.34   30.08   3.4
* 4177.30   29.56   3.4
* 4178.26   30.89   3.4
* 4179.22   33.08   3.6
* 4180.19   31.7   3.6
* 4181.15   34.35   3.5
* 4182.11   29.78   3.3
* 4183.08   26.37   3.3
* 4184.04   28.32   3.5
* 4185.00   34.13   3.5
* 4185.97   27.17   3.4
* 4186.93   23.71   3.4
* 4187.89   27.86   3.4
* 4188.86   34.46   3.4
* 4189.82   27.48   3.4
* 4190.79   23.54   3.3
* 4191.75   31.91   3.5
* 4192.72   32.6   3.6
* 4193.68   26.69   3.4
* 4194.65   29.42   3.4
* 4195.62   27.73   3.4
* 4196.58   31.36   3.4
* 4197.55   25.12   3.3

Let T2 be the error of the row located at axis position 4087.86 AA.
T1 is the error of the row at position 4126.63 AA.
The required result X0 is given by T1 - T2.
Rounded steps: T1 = 3.50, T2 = 3.70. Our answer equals -0.20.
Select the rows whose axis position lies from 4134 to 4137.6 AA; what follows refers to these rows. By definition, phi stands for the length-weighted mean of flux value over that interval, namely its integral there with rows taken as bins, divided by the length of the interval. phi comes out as 29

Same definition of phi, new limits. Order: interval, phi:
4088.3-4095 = 28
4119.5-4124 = 30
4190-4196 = 29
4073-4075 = 31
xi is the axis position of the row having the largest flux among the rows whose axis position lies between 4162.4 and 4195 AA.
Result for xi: 4172.49 AA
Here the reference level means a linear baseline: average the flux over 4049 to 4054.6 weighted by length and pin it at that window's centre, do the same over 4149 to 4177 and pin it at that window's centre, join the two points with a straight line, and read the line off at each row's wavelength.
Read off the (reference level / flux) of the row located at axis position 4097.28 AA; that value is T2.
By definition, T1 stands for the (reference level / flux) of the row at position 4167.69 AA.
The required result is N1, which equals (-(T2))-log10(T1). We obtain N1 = -1.24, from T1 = 0.87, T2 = 1.30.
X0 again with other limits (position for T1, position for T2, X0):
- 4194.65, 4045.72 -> -1.40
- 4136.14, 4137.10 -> 0.00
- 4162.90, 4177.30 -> 0.00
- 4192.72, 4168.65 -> 0.10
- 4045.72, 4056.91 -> 0.00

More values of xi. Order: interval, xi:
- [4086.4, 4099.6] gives 4087.86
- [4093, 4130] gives 4102.00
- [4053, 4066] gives 4065.33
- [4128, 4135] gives 4130.43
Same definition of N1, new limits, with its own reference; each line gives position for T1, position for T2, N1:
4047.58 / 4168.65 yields -0.82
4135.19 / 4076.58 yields -1.01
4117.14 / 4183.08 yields -1.24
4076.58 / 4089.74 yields -1.01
